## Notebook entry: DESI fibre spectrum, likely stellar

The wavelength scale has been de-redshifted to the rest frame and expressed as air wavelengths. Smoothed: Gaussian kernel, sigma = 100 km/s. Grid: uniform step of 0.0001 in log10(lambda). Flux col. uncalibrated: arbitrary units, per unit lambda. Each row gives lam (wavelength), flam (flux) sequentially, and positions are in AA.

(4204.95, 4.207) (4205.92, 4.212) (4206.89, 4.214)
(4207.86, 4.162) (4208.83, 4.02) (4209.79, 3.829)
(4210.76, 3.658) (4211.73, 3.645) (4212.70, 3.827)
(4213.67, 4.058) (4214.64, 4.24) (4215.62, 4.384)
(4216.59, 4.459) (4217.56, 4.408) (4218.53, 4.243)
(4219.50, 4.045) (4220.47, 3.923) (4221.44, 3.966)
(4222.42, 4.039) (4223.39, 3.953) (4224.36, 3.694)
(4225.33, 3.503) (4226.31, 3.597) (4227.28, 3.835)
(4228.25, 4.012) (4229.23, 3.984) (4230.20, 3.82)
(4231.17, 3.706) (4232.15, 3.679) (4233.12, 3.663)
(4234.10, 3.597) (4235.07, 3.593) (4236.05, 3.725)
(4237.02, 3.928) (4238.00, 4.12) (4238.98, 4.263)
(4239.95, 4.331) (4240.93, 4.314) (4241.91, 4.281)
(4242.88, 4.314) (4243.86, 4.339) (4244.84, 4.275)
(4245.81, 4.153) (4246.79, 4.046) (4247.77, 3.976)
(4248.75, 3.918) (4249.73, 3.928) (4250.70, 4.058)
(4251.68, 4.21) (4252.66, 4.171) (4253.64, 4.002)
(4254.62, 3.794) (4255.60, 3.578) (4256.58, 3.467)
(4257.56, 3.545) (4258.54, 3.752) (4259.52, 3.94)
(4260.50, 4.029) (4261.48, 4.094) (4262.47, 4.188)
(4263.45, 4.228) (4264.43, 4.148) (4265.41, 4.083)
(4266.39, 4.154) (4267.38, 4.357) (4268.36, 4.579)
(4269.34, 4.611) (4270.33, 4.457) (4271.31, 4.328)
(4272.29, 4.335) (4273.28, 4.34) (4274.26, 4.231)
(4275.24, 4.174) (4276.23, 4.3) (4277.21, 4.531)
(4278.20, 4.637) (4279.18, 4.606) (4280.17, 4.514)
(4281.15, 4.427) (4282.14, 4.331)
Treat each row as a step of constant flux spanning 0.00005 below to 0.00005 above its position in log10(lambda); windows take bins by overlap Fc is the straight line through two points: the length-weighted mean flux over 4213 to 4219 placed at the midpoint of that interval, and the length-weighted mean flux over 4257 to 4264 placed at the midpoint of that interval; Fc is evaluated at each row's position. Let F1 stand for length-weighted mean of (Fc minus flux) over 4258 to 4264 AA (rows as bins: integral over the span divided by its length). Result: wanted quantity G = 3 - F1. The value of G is 3.08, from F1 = -0.1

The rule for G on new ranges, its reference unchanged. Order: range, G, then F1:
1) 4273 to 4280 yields 3.56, -0.6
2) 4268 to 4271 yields 3.63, -0.6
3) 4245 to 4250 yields 2.97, 0.0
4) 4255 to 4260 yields 2.67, 0.3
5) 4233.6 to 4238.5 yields 2.66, 0.3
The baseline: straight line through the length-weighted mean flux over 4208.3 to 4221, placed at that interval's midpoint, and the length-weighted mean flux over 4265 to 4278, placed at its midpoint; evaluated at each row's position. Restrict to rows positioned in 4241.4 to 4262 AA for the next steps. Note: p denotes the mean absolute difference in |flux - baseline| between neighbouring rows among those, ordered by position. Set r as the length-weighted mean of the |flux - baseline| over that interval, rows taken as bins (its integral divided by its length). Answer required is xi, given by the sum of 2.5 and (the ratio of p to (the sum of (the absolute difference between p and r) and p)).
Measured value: 2.85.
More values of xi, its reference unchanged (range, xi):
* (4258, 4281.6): 3.02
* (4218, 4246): 2.88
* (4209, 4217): 3.05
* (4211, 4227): 3.02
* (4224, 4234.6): 2.78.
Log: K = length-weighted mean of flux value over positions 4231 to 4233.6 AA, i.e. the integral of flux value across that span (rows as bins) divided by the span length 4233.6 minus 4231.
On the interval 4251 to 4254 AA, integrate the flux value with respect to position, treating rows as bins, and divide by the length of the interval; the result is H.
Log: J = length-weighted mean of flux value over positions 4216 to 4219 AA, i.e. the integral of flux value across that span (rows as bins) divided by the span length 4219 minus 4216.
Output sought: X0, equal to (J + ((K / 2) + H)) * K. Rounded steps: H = 4.12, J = 4.4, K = 3.68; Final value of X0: 38.0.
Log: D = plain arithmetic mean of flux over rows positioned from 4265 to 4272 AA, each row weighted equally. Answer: 4.37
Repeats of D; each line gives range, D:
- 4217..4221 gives 4.15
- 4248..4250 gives 3.92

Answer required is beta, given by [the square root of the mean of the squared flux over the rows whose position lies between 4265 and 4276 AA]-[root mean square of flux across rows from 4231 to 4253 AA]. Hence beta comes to 0.3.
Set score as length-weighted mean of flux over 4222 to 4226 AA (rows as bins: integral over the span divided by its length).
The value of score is 3.79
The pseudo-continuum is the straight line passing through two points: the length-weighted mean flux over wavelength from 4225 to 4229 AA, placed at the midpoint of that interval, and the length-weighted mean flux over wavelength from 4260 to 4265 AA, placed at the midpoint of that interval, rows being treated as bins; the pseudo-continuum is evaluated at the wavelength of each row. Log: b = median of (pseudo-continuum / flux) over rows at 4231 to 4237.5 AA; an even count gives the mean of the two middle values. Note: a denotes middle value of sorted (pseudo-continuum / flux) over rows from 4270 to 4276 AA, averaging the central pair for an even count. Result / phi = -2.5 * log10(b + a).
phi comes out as -0.76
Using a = 0.98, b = 1.04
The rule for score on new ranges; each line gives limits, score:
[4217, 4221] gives 4.17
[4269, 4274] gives 4.40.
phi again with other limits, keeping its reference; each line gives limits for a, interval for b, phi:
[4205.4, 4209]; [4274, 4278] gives -0.67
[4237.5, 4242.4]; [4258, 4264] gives -0.71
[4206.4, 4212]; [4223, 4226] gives -0.71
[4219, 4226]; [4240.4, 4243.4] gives -0.67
